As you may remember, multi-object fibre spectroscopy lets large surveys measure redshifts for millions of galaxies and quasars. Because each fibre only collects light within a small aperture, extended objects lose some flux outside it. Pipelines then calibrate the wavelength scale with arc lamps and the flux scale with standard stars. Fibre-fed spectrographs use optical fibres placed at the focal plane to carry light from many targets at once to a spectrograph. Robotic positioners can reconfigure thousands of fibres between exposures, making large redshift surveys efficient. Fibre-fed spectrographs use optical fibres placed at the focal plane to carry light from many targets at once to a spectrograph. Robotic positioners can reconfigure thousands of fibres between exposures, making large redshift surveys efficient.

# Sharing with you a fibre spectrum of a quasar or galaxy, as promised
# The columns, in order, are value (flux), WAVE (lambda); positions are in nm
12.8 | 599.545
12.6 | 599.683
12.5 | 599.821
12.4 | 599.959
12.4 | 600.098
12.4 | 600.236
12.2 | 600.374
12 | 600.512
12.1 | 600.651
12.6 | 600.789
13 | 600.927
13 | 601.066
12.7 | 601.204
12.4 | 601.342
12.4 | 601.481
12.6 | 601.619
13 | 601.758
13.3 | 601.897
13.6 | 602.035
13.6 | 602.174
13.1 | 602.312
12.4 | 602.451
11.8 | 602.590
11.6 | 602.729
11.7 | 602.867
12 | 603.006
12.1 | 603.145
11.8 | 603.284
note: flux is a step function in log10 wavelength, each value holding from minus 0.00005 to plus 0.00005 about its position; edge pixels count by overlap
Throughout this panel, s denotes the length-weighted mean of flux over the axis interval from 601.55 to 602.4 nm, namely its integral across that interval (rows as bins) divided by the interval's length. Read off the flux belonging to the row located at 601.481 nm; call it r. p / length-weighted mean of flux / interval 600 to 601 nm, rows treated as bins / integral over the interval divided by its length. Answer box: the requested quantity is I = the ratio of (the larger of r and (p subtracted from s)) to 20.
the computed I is 0.62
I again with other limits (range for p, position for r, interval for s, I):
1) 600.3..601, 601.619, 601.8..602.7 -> 0.63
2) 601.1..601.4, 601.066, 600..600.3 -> 0.65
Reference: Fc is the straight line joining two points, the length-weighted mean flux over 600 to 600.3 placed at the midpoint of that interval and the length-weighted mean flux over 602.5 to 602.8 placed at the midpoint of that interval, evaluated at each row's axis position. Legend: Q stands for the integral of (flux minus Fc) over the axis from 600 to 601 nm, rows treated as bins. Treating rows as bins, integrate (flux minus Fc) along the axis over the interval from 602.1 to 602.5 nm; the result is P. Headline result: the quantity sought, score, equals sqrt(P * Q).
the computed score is 0.22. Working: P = 0.49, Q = 0.10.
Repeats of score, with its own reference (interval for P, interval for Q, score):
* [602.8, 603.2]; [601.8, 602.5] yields 0.31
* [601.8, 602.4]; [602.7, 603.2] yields 0.28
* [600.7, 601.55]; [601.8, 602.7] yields 0.66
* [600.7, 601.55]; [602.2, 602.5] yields 0.38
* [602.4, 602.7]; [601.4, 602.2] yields 0.24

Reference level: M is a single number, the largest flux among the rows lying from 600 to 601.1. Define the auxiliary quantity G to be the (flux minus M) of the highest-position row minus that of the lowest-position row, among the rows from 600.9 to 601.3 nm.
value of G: -0.3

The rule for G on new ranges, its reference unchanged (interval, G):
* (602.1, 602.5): -1.2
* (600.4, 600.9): 0.6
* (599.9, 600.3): 0.0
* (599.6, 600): -0.2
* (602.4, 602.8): -0.8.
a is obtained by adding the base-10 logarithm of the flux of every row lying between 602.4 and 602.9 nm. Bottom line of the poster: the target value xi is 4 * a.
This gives 17.2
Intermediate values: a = 4.30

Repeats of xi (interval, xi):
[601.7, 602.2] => 18.0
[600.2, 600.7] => 17.4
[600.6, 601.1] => 17.6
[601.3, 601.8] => 17.6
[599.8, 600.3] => 17.5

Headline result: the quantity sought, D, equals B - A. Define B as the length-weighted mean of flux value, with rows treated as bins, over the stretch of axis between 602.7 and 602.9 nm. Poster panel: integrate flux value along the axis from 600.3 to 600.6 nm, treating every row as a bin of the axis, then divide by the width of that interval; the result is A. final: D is -0.40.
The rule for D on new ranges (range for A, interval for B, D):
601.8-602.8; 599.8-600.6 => -0.49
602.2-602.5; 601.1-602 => -0.13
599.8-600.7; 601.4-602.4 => 0.79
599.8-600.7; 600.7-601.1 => 0.55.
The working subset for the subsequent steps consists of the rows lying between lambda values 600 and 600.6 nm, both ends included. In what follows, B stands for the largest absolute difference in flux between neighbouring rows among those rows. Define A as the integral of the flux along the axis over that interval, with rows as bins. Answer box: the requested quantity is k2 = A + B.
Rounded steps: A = 7.3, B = 0.20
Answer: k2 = 7.5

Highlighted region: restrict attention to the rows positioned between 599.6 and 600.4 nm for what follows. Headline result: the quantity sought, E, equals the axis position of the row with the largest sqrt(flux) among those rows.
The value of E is 599.683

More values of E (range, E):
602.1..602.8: 602.174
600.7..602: 601.897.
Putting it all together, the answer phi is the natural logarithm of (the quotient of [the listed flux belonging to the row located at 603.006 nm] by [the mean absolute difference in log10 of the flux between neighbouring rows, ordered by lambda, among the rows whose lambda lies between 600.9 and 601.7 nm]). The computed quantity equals 7.7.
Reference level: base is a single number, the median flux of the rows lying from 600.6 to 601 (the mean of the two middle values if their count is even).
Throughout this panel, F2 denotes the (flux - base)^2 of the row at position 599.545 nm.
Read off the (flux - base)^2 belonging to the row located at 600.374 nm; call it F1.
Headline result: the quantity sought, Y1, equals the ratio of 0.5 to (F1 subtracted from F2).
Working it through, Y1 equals -4.2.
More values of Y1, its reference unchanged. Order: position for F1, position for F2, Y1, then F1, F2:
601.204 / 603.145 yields 2.1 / 0.01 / 0.25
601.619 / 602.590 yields 0.8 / 0.00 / 0.64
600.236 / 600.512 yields 1.6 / 0.04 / 0.36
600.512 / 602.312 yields -4.5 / 0.36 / 0.25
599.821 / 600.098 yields 16.7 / 0.01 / 0.04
